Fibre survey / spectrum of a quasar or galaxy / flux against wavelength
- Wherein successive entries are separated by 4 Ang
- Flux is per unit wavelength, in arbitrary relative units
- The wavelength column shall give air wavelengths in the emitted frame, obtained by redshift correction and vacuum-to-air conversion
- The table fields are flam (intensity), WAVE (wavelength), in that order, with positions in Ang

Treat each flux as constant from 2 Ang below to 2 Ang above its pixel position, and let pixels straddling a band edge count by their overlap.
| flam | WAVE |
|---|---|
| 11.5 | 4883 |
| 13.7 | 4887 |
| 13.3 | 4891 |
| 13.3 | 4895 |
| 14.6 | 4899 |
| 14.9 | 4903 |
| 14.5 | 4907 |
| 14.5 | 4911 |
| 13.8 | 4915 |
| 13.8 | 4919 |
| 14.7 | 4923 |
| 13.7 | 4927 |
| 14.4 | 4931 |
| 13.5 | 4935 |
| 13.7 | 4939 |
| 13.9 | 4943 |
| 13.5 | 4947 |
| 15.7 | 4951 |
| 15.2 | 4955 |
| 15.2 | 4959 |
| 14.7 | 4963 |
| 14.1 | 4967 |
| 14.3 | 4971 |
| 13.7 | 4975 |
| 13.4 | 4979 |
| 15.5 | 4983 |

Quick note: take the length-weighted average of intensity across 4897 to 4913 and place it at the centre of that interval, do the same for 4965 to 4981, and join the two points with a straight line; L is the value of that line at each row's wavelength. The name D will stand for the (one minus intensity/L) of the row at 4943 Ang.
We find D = 0.022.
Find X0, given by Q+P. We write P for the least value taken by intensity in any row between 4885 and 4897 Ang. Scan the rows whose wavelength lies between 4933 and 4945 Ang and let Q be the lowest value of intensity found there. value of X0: 26.8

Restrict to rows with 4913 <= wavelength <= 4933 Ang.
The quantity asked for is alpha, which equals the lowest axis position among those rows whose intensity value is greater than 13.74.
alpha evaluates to 4915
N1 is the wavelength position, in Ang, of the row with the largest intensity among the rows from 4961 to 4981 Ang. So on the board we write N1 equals 4963 Ang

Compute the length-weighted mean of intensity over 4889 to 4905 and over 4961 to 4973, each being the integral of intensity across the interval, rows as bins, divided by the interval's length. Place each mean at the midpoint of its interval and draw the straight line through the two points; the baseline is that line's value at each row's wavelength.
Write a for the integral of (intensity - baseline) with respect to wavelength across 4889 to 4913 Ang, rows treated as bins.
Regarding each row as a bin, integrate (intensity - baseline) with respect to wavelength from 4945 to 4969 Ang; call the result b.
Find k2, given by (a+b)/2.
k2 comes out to 6.7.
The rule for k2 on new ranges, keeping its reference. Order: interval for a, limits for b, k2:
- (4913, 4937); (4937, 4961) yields 0.9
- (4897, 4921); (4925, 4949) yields -2.0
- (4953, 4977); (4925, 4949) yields -3.1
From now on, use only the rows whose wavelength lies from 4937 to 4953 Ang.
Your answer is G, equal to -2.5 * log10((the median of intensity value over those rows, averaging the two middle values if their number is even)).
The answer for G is -2.85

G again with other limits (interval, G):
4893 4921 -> -2.90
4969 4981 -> -2.84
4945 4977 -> -2.90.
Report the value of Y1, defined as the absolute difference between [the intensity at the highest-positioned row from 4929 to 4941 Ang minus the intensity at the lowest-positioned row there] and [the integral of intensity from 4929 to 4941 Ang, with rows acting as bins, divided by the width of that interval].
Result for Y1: 14.6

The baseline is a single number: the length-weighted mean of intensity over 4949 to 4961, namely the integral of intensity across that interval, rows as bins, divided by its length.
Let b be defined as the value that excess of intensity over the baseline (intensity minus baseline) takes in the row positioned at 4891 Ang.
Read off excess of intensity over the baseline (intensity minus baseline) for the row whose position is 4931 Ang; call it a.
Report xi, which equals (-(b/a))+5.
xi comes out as 2.9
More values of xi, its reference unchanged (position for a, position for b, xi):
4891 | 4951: 5.2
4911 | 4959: 4.8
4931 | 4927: 3.3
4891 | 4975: 4.2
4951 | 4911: 7.6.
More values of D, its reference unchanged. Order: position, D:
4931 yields -0.004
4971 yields -0.029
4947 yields 0.047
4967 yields -0.011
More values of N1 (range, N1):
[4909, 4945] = 4923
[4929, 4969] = 4951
